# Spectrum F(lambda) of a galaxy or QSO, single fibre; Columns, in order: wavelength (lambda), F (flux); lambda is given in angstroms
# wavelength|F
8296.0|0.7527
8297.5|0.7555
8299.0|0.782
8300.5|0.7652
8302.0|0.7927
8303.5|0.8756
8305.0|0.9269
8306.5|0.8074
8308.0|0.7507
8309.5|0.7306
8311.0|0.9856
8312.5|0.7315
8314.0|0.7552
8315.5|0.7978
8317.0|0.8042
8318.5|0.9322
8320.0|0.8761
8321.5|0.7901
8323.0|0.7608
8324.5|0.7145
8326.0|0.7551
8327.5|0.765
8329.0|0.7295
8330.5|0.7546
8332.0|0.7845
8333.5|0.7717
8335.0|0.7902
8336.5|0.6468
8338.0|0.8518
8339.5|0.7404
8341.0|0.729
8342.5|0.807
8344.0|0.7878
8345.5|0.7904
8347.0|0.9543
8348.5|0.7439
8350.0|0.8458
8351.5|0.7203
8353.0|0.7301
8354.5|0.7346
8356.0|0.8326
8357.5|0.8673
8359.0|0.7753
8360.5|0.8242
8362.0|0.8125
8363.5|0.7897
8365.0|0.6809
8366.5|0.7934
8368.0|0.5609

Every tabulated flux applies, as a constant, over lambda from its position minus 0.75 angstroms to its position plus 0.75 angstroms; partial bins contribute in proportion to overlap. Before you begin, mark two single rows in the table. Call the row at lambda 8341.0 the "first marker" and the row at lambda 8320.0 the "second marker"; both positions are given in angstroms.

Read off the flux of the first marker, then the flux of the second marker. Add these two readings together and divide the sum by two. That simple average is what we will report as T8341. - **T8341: 0.80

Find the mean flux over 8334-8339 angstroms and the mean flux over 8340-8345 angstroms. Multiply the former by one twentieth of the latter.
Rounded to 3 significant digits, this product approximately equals 0.0295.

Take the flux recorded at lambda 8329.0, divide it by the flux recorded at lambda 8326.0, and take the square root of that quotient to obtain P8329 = 0.98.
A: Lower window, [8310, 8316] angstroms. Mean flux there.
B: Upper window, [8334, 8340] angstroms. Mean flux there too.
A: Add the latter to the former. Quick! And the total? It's 1.57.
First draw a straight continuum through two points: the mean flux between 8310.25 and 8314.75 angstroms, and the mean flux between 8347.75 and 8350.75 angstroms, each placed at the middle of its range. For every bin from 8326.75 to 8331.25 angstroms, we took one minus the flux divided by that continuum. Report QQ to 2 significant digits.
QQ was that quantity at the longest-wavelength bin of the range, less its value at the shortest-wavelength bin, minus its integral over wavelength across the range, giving -0.33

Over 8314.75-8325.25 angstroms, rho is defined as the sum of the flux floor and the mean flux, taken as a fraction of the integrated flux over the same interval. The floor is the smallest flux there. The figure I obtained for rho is 0.179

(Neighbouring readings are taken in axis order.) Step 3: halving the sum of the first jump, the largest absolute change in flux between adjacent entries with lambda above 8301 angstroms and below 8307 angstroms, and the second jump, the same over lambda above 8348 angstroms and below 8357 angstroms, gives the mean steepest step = 0.12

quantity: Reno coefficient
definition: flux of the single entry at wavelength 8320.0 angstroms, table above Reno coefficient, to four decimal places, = 0.8761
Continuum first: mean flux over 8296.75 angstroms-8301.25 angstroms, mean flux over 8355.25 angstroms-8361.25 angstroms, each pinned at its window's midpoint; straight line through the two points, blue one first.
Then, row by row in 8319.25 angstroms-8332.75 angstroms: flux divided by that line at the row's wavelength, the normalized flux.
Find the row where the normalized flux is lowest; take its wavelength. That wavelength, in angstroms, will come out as 8324.5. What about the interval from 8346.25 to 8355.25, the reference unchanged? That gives 8351.5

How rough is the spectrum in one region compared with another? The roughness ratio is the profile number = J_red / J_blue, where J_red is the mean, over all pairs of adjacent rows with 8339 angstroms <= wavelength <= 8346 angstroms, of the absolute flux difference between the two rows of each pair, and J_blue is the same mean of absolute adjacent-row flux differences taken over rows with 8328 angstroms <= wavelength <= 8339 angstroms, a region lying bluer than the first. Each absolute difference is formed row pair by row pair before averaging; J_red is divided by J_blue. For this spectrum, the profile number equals 0.38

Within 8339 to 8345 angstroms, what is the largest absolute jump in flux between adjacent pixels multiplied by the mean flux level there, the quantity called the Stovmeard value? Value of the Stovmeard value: 0.060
